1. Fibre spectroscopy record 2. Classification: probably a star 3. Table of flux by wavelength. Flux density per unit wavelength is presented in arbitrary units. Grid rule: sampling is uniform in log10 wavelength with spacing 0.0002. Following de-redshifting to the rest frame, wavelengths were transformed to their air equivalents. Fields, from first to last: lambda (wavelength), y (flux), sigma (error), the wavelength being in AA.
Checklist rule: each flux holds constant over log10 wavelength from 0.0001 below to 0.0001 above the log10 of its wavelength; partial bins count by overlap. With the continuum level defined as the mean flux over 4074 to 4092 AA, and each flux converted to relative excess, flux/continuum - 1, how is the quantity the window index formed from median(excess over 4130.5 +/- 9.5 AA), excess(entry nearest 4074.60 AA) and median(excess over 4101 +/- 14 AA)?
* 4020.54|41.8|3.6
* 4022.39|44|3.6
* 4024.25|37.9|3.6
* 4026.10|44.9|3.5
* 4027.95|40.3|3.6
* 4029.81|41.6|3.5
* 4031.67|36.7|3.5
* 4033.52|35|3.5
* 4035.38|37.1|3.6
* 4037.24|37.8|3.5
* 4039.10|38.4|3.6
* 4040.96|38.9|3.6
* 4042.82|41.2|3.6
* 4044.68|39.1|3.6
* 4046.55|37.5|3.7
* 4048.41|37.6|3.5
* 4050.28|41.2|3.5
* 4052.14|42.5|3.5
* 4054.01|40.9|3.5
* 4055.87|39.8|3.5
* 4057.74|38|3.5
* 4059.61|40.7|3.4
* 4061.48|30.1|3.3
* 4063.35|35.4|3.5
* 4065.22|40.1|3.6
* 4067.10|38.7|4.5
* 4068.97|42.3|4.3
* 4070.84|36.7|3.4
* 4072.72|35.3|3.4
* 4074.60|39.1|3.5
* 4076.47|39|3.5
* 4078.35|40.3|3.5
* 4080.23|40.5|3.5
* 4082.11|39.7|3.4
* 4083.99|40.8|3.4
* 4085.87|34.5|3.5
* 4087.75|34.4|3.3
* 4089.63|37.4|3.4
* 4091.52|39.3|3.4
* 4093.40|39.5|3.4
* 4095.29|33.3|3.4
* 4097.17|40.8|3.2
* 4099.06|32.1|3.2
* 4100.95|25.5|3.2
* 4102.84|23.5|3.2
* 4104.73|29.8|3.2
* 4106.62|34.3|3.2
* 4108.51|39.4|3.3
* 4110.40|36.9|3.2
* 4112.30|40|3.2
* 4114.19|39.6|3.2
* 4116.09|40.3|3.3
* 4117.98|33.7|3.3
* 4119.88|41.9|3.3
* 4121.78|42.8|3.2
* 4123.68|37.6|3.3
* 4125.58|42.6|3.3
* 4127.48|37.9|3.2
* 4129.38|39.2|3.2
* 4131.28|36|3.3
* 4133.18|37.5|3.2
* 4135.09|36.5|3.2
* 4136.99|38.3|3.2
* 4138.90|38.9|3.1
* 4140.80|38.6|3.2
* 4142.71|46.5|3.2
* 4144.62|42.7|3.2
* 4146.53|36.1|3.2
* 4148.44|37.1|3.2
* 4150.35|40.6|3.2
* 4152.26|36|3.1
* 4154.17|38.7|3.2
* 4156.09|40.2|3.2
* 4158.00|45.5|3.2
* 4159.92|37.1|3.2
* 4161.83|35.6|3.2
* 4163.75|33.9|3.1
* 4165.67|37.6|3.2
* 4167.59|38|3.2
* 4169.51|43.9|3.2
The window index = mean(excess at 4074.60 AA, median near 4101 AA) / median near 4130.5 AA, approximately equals 1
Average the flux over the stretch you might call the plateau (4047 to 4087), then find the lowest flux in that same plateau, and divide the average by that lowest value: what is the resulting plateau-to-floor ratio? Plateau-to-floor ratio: 1.29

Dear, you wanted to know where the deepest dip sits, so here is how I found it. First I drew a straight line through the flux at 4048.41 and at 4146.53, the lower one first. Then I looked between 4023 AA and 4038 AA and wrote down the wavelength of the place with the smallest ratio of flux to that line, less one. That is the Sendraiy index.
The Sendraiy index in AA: 4033.52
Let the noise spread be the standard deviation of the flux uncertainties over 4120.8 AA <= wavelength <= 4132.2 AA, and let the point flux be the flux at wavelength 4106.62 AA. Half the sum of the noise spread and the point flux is 17.2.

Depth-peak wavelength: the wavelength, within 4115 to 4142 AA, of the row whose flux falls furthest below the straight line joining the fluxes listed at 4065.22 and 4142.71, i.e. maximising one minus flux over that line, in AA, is 4117.98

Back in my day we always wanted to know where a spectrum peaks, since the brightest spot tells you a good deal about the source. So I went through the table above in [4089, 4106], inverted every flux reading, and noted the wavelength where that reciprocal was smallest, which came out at 4097.17 AA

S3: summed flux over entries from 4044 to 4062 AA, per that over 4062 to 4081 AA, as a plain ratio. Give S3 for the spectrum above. 1.00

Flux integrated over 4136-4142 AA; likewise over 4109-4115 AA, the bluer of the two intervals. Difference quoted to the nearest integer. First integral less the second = 0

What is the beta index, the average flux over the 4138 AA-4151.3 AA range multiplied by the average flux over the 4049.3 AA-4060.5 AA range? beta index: 1624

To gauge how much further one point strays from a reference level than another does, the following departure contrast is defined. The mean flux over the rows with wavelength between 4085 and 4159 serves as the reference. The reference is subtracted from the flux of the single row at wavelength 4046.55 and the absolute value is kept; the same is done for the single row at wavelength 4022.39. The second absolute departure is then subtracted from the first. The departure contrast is -6.3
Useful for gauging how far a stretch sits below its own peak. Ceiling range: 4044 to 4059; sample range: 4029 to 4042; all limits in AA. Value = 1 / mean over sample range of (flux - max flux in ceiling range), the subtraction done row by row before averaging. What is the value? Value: -0.22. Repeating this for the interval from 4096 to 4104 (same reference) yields -0.08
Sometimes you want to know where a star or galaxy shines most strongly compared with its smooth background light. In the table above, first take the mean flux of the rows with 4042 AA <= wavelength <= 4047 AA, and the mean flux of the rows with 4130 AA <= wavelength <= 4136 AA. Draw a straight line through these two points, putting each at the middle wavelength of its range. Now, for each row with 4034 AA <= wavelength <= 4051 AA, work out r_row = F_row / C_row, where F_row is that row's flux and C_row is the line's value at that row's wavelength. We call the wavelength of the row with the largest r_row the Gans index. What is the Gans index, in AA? 4050.28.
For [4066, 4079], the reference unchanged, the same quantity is 4068.97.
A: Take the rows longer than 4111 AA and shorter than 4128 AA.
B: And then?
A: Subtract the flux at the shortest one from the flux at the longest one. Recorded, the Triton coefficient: -2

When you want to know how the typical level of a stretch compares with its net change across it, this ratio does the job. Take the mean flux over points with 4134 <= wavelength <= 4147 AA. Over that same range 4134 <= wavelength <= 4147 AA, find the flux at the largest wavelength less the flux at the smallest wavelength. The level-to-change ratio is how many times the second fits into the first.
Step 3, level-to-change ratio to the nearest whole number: -99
